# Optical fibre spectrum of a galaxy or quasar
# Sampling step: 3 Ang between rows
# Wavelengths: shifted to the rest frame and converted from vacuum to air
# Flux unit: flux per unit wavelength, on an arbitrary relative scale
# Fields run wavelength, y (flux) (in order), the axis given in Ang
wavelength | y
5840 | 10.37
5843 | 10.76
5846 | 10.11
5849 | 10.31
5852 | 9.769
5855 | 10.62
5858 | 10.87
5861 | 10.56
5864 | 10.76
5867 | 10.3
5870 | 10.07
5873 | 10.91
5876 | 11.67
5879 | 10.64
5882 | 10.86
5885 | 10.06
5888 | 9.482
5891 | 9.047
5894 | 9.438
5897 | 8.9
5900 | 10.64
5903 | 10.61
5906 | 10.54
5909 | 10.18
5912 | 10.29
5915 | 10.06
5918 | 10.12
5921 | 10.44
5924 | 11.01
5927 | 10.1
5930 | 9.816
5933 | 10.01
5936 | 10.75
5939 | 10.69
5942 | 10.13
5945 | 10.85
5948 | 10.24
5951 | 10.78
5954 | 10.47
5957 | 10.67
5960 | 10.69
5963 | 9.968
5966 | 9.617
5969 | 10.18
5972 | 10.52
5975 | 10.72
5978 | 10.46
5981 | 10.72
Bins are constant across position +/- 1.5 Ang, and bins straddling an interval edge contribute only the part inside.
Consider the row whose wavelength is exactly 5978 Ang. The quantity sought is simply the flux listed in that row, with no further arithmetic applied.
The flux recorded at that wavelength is 10.46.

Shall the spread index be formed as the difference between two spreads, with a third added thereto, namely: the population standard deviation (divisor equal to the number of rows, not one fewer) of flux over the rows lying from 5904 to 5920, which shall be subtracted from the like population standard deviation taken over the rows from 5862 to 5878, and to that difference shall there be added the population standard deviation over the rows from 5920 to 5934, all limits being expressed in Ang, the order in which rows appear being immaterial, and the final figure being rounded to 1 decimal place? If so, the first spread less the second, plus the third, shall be 0.8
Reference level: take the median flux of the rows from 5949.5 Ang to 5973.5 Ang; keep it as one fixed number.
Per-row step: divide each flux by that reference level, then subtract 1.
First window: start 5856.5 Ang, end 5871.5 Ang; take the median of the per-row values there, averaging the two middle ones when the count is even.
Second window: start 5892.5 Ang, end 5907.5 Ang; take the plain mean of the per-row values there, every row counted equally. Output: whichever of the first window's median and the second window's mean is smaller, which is -0.045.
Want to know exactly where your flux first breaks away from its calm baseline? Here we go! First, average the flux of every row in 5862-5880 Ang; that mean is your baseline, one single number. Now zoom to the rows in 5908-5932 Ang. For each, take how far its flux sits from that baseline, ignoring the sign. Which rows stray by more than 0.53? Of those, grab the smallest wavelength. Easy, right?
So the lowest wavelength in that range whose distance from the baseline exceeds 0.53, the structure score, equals 5909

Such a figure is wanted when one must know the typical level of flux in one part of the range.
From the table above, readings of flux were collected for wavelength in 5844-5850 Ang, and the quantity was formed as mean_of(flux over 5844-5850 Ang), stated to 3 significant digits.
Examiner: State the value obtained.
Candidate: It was 10.2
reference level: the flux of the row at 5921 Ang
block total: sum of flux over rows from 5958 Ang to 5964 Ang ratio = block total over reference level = 1.98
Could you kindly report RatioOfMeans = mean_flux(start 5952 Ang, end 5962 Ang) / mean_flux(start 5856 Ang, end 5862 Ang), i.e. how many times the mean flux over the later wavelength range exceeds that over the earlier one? 0.99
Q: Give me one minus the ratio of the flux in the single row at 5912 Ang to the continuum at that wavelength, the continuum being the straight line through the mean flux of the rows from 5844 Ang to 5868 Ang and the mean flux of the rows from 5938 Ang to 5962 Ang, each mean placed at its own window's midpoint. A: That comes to 0.020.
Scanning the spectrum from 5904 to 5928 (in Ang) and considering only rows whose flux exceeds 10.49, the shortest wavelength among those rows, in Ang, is 5906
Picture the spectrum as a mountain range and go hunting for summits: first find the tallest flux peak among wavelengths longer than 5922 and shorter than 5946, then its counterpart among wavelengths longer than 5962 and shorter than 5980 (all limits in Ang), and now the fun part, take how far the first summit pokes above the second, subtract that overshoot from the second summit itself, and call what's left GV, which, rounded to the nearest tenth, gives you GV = 10.4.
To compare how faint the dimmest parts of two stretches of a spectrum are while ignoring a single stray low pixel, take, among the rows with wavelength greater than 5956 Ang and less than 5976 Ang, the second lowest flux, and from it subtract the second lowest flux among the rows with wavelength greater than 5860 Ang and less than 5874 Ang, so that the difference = -0.33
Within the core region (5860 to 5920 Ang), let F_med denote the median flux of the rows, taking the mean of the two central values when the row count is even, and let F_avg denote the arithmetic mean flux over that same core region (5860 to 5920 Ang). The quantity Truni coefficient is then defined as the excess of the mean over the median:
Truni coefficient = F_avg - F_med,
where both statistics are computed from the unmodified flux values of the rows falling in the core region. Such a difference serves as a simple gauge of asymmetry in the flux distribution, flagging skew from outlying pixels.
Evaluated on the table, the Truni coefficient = -0.04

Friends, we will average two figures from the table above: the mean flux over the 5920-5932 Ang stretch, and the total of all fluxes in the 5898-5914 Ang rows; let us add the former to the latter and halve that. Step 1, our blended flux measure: 31.3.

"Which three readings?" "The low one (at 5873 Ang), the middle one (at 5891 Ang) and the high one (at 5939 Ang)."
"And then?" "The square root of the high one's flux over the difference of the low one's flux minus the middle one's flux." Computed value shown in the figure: 2.4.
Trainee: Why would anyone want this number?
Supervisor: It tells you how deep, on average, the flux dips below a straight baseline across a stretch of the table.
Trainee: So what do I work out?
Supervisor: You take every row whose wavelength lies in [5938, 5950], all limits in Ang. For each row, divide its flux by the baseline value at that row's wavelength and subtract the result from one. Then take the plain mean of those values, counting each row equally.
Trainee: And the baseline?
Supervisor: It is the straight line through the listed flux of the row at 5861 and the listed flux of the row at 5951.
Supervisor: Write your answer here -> 0.026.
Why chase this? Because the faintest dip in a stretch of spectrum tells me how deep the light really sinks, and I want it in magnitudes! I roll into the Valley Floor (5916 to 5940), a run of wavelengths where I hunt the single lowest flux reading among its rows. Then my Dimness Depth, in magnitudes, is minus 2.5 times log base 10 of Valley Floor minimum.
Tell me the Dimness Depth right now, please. -2.48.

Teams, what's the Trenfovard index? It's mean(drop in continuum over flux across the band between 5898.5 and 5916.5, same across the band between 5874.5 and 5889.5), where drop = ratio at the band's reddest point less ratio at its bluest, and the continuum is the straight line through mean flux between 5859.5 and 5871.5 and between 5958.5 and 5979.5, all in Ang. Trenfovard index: 0.13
